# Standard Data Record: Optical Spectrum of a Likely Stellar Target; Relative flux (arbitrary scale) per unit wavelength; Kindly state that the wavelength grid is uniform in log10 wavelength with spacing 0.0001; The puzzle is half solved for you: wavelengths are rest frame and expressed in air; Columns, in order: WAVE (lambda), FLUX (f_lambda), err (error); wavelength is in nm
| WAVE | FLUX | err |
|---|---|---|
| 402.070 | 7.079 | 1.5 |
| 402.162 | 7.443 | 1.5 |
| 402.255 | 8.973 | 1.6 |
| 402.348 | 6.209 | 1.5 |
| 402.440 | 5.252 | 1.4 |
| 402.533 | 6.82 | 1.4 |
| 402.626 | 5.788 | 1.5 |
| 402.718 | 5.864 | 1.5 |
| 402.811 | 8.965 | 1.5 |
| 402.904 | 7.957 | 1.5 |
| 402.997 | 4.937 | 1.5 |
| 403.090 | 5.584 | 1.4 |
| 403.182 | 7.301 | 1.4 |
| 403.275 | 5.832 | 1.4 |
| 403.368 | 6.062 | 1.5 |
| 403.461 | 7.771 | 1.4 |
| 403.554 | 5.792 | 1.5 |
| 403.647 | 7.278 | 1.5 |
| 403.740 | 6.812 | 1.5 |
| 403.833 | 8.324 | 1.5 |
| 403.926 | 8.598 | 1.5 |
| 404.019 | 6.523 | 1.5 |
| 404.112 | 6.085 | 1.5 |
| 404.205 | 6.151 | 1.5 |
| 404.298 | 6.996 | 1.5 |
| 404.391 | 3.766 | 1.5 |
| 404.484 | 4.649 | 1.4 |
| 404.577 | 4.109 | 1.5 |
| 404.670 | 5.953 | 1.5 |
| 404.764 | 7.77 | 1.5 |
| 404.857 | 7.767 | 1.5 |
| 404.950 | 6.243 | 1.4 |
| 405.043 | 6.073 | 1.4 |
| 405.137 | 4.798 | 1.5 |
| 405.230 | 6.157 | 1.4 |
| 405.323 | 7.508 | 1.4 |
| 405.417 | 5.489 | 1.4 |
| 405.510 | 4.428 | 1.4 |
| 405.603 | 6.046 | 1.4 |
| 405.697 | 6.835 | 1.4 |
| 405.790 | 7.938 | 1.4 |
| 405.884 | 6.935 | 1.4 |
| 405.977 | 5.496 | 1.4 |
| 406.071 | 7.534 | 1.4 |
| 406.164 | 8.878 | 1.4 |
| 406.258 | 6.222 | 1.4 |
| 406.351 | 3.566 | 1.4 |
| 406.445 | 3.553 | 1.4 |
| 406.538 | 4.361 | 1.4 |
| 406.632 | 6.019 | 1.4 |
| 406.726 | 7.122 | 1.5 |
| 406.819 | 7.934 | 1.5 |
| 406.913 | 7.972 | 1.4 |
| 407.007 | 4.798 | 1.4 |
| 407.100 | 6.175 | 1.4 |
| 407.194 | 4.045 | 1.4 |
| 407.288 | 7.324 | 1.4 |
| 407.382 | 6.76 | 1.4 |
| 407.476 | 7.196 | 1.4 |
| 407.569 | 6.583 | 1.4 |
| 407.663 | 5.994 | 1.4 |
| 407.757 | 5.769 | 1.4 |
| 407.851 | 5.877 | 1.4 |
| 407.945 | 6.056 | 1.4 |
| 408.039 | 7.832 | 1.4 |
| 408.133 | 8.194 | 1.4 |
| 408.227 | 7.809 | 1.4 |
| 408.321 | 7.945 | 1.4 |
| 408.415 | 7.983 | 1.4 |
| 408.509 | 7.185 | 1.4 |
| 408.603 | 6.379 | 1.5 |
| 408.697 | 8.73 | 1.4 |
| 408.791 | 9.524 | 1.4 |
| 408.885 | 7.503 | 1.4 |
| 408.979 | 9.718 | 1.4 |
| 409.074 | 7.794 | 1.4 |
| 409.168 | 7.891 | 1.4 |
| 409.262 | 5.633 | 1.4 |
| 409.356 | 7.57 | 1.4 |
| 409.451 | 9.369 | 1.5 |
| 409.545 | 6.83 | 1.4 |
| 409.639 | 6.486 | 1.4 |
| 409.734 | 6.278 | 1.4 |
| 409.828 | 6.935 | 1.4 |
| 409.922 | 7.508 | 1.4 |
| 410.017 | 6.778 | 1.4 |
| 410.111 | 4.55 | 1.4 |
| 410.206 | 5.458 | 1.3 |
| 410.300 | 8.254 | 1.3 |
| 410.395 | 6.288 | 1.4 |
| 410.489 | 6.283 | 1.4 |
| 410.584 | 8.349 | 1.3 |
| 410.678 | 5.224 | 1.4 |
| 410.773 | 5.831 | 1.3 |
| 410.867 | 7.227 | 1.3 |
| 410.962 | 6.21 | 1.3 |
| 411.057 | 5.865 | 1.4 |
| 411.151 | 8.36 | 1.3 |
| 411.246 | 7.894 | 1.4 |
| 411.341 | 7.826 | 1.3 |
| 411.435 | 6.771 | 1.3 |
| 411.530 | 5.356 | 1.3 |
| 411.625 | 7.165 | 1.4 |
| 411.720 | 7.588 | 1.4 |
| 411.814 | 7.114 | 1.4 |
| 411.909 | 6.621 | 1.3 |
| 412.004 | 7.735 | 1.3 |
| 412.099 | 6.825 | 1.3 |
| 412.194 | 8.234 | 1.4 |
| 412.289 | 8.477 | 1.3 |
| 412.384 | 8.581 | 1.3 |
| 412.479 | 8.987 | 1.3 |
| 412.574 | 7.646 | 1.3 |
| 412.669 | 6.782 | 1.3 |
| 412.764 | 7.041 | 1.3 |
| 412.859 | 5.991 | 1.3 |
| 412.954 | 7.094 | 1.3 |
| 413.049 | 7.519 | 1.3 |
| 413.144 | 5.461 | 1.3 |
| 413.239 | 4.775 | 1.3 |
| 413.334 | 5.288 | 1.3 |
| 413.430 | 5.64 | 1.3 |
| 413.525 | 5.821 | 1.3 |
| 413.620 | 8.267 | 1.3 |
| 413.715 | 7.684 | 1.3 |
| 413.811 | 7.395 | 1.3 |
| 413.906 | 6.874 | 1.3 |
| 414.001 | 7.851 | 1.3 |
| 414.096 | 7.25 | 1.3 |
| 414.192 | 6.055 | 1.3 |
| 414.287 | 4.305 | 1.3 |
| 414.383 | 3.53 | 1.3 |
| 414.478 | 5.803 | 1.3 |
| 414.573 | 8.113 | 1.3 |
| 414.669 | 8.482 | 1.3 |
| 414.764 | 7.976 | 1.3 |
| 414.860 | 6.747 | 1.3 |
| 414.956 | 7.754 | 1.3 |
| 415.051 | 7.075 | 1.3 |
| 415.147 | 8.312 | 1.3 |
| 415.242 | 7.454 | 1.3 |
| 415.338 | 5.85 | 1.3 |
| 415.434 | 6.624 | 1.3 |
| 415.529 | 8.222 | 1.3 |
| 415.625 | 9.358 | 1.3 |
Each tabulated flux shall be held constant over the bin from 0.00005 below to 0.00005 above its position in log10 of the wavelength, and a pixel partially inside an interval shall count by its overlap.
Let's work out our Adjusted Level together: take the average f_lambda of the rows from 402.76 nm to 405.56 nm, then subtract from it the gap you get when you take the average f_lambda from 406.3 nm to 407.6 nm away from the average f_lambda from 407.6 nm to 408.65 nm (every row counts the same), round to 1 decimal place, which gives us 5.3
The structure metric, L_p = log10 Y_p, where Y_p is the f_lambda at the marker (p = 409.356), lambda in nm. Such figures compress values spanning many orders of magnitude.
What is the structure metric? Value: 0.879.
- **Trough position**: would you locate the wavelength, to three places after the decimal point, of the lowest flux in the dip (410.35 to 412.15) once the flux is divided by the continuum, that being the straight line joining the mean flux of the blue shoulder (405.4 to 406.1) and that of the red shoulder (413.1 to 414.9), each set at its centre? 410.678 nm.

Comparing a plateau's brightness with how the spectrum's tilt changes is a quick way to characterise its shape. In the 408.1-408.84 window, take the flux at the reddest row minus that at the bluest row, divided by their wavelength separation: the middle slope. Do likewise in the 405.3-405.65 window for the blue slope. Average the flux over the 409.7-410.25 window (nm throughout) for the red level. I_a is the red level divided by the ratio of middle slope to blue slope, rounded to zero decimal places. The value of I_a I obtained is -16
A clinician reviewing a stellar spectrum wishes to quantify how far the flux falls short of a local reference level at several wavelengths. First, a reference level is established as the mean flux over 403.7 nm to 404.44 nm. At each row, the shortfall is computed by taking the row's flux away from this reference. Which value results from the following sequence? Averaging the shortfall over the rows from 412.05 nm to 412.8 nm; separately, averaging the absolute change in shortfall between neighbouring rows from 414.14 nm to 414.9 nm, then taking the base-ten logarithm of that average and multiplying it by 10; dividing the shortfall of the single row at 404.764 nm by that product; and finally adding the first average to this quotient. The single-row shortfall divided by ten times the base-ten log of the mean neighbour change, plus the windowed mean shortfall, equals -2.1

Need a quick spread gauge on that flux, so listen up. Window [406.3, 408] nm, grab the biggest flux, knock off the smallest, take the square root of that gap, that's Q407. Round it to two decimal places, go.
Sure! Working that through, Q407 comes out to 2.10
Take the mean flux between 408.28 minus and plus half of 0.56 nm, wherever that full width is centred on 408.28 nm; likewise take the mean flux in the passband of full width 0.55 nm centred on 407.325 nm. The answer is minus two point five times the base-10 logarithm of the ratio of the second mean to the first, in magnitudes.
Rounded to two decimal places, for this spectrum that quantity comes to 0.23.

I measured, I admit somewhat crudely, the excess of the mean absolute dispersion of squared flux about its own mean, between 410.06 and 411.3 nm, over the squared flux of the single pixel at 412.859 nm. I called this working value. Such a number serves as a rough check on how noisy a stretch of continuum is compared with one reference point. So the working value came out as -21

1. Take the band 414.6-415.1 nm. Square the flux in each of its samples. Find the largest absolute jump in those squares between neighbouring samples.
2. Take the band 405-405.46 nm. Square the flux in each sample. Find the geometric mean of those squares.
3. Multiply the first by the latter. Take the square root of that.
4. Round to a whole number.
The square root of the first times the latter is 25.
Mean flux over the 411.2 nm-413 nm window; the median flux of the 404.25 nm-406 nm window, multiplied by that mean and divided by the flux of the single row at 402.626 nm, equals 7.7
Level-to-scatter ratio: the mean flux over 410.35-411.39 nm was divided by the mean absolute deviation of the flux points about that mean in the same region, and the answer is 7.0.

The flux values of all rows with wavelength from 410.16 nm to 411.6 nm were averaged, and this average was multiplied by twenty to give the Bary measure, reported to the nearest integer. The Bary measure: 135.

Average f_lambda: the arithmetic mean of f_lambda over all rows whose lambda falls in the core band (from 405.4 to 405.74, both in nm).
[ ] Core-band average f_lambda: 5.7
